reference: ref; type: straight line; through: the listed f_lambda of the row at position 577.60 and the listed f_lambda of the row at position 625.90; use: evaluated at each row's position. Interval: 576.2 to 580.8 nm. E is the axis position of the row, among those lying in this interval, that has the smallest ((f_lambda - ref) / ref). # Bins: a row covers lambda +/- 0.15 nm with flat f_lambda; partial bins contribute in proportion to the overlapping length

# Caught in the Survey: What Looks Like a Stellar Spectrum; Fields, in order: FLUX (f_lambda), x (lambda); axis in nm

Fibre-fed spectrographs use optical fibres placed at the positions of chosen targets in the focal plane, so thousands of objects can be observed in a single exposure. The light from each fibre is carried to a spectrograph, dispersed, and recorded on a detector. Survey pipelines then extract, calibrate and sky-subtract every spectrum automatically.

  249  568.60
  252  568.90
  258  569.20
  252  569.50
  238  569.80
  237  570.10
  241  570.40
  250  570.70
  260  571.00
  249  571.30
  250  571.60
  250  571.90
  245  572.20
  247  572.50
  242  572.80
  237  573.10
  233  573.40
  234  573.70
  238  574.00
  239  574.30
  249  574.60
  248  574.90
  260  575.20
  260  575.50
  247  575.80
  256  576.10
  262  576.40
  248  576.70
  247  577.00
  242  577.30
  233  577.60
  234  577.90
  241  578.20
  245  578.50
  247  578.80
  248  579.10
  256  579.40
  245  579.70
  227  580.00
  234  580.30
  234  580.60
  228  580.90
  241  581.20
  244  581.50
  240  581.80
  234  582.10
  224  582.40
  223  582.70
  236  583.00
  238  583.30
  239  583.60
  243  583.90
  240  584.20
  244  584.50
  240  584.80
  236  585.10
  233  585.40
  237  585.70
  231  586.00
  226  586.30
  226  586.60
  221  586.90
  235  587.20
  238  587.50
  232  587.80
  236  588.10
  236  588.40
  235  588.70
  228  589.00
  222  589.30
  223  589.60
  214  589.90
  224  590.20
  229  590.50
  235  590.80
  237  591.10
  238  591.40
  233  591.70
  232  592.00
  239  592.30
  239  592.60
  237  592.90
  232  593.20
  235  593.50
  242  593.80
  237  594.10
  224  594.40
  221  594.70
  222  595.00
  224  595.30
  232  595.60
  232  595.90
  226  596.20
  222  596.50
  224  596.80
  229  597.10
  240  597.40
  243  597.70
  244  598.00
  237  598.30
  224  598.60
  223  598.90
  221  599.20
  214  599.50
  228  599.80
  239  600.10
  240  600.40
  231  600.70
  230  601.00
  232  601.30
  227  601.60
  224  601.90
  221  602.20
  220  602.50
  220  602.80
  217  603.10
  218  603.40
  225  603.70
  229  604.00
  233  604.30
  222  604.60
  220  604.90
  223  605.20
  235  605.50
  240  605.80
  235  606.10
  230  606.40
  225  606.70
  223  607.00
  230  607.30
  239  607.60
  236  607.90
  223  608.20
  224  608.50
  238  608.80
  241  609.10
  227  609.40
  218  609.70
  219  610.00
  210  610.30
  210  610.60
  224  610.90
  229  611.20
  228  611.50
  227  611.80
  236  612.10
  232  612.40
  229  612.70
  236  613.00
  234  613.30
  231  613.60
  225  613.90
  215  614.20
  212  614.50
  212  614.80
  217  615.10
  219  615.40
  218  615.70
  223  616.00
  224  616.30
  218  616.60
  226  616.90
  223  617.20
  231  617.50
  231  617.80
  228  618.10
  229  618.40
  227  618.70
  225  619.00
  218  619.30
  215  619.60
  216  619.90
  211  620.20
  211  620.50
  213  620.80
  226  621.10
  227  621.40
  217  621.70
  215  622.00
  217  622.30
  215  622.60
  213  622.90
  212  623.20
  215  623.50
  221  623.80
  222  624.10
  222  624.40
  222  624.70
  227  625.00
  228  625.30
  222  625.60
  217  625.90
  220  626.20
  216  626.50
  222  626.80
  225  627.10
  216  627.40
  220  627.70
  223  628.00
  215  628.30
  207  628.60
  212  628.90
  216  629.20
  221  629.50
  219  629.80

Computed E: 580.00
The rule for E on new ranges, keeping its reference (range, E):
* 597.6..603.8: 599.50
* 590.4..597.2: 594.70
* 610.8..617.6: 614.50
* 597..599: 598.90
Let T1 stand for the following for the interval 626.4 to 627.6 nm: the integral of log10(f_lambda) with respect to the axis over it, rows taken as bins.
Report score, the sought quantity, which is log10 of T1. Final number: 0.449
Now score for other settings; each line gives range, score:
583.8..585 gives 0.456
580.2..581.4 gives 0.454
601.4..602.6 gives 0.450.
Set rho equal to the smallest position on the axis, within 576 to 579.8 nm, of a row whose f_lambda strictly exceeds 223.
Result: 576.10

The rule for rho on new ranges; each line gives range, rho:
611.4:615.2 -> 611.50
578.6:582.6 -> 578.80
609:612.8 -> 609.10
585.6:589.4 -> 585.70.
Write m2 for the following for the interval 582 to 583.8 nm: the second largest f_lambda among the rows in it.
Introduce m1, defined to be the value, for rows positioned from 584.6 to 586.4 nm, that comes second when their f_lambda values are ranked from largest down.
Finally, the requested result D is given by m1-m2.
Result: -1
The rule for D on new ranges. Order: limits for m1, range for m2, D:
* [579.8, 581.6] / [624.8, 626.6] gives 14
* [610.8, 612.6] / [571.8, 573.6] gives -15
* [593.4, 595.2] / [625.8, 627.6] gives 15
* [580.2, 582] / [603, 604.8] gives 12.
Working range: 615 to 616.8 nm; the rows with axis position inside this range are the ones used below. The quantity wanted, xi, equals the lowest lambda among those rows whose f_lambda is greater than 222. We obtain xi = 616.00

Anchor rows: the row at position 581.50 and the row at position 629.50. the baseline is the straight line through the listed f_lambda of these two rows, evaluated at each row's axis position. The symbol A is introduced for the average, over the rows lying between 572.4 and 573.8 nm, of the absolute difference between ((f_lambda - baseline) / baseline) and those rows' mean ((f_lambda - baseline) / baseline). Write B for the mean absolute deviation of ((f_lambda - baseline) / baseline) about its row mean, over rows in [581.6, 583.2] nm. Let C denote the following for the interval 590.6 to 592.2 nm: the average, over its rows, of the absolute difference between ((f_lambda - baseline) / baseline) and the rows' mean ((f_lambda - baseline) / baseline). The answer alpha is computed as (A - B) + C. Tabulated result 0.001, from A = 0.018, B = 0.0257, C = 0.0081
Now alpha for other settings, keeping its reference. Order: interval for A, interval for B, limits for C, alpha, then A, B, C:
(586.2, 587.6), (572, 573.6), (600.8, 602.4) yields 0.021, 0.025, 0.0180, 0.0140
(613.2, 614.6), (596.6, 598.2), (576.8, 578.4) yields 0.020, 0.034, 0.0329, 0.0190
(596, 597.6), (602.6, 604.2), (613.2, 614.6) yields 0.037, 0.022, 0.0185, 0.0339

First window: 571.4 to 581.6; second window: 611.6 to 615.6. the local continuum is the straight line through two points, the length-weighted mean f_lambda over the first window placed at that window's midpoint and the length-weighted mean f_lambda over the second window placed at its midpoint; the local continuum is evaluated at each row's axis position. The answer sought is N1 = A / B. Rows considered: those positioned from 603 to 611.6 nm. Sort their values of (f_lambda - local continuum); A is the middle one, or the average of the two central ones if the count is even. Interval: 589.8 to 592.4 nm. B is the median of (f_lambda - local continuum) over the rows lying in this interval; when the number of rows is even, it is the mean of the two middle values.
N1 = 0.7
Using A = -2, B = -3.1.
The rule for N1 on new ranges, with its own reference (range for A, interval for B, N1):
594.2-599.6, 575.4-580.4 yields -3.3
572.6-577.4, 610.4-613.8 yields 0.8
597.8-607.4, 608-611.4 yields 1.1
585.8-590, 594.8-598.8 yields 2.0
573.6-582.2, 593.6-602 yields -0.5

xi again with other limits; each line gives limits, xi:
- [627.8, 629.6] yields 628.00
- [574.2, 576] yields 574.30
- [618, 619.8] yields 618.10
